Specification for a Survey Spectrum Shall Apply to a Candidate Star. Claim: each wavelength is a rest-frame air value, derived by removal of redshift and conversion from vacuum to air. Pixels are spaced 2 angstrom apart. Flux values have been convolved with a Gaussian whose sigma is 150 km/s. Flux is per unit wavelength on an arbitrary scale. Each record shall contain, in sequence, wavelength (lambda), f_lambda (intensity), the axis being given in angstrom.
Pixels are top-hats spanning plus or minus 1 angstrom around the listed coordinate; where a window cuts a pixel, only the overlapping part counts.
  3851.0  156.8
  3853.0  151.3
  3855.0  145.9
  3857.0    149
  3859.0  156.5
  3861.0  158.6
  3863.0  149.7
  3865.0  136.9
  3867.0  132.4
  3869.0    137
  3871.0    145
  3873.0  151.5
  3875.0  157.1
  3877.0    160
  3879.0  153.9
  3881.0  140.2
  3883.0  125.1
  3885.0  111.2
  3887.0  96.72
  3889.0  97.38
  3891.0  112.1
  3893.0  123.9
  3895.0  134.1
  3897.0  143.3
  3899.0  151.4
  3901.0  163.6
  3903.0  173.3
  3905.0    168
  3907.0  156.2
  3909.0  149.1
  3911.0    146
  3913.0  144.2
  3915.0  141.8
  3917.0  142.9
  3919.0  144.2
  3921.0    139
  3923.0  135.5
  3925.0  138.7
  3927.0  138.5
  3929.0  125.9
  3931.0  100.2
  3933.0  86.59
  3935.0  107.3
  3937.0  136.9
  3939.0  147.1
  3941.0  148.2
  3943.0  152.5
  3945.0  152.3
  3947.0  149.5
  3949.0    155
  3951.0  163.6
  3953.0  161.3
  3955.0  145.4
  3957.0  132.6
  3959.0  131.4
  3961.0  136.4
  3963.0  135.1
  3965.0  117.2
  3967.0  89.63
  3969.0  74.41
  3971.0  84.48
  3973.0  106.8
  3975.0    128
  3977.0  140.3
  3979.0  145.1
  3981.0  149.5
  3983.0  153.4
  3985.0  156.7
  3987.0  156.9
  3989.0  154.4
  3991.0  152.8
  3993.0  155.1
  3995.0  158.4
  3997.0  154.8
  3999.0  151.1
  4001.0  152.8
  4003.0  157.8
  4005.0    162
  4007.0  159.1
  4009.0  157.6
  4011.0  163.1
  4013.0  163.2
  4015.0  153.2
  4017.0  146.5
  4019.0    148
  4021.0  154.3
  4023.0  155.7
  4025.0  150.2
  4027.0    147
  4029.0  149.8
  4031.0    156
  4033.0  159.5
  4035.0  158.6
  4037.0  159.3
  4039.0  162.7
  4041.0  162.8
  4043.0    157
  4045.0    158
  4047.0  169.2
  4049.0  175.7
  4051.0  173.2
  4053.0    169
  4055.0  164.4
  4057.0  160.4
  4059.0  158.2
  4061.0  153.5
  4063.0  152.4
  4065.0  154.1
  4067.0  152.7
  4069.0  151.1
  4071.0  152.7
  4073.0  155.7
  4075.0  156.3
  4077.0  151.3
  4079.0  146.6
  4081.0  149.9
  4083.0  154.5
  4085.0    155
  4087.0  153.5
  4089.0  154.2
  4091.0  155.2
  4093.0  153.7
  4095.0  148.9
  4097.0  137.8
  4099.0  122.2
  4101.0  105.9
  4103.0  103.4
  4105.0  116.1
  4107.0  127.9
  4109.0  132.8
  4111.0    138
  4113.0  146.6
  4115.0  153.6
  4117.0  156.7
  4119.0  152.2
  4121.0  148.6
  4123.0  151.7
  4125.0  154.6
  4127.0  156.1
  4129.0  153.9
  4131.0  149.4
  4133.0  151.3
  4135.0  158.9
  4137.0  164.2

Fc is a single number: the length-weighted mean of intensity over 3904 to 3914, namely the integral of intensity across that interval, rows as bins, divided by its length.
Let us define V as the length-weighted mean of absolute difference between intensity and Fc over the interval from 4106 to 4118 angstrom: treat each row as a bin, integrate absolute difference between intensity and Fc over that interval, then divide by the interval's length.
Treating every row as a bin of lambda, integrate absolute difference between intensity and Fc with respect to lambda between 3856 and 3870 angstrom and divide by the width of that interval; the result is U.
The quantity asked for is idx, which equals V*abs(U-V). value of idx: 23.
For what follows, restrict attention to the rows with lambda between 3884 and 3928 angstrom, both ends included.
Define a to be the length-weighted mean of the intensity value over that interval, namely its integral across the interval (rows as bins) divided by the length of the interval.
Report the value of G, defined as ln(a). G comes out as 4.93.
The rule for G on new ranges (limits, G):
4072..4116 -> 4.95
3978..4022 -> 5.04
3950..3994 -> 4.91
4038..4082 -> 5.07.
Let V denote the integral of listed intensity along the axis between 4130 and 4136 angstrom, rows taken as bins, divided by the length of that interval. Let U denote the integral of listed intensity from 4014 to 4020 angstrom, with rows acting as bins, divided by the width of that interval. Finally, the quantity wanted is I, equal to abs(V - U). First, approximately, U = 149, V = 153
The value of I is 4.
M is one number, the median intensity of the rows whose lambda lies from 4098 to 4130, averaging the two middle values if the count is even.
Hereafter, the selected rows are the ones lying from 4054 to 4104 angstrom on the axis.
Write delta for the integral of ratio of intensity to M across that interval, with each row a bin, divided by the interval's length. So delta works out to 1.00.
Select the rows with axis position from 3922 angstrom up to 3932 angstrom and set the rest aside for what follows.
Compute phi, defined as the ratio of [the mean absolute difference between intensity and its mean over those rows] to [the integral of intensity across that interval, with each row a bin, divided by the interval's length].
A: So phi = 0.09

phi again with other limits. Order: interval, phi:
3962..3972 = 0.21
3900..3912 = 0.06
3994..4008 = 0.02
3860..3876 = 0.06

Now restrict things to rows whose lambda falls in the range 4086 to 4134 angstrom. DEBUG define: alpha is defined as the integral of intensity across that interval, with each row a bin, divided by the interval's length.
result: 143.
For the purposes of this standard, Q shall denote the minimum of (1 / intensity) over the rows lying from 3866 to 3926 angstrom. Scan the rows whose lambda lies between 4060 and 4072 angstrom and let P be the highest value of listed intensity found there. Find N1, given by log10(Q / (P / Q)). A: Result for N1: -6.67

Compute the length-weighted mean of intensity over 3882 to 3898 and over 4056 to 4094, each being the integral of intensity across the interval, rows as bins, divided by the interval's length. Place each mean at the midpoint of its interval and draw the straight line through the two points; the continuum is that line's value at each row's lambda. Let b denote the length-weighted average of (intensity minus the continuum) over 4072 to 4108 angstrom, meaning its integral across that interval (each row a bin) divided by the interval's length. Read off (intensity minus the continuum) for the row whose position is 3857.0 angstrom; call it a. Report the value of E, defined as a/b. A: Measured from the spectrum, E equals -2.5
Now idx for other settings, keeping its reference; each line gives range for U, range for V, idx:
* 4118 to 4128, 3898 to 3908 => 84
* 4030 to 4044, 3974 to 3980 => 122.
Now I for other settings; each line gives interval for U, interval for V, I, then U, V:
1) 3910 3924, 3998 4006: 14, 142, 156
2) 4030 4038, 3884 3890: 57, 158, 102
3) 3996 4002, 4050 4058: 14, 153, 167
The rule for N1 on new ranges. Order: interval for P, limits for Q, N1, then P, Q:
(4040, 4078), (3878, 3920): -6.72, 175.7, 0.0058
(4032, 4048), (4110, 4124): -6.62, 169.2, 0.0064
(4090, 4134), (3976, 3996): -6.59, 156.7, 0.0063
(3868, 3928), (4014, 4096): -6.73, 173.3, 0.0057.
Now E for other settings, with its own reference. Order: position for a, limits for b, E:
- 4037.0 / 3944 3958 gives 0.6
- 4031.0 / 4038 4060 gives 0.7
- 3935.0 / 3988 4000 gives -1.2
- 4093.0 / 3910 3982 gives -0.9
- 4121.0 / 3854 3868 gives -0.4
